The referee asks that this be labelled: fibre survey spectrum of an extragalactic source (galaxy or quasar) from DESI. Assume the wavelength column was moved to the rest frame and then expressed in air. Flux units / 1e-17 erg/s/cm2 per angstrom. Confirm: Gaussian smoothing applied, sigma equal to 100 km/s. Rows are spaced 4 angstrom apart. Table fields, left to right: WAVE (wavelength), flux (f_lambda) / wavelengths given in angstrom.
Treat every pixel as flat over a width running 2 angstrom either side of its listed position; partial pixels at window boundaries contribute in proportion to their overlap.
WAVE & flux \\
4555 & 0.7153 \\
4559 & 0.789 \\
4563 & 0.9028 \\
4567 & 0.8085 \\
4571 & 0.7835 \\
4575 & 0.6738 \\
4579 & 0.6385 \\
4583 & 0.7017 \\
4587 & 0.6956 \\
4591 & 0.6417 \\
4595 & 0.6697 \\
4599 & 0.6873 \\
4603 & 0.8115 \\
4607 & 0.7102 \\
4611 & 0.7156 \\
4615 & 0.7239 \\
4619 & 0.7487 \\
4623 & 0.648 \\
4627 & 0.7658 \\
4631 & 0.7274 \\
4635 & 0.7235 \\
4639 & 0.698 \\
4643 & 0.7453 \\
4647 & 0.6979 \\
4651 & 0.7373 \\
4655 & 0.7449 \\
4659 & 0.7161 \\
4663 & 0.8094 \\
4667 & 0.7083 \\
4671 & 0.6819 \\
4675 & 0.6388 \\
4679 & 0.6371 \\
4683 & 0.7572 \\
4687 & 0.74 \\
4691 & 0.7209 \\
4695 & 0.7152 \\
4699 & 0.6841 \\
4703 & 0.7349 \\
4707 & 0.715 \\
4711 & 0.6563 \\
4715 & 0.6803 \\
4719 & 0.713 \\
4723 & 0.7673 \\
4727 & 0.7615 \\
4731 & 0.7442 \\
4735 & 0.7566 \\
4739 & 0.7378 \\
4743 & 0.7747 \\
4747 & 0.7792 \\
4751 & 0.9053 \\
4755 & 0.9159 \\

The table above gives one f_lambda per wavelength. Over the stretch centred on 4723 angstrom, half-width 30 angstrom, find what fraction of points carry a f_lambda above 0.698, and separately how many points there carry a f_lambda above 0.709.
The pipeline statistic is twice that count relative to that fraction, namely 30.0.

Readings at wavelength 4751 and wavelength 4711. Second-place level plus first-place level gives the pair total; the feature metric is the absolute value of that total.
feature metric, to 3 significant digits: 1.56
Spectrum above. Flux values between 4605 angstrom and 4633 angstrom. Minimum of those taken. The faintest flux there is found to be 0.648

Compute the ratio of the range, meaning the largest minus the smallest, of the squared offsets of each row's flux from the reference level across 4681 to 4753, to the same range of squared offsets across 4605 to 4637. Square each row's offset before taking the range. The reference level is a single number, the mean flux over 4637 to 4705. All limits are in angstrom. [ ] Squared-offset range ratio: 8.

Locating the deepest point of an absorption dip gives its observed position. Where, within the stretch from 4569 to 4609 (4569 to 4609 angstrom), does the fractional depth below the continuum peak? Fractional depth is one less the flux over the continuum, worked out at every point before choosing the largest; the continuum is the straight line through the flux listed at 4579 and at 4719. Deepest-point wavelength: 4591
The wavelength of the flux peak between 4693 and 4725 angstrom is 4723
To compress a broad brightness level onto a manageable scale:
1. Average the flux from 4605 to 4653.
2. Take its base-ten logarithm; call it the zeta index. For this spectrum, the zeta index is -0.143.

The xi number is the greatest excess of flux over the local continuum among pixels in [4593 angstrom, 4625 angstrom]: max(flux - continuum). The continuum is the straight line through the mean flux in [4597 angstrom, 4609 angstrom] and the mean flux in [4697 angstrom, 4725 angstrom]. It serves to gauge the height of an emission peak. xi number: 0.08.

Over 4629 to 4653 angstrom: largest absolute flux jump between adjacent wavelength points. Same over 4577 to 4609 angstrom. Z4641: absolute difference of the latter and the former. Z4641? 0.08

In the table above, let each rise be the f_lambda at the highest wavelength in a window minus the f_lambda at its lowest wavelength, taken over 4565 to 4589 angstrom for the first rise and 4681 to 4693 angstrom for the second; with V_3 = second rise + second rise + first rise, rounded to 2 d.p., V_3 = -0.19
